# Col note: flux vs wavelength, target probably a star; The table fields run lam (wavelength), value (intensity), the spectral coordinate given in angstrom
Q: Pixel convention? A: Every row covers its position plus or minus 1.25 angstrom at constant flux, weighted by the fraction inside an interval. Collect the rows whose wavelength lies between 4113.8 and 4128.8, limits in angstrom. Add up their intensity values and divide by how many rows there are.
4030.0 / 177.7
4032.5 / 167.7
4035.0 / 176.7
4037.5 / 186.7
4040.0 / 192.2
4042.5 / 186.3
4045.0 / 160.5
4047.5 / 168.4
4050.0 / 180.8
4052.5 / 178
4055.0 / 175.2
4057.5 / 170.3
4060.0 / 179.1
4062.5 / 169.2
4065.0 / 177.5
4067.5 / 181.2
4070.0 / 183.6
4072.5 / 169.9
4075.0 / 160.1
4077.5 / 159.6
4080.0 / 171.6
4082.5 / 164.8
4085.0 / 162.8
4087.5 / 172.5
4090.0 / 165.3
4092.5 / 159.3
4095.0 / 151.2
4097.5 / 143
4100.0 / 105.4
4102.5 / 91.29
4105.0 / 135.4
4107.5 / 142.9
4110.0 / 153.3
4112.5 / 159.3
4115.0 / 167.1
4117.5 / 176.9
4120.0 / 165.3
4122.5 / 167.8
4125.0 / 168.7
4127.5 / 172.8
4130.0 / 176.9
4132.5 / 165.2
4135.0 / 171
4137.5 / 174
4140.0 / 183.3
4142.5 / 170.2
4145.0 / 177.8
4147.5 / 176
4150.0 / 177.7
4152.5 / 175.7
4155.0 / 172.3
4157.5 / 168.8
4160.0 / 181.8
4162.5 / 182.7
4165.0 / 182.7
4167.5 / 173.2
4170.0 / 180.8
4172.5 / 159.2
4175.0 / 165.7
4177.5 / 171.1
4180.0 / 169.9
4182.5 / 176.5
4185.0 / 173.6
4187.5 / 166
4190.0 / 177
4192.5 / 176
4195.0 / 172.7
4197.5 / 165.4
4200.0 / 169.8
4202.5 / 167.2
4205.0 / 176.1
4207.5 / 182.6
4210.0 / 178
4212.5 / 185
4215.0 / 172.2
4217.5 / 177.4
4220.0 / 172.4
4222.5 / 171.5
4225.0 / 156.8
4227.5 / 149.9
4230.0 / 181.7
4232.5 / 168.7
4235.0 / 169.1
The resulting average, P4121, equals 170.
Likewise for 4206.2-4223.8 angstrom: 177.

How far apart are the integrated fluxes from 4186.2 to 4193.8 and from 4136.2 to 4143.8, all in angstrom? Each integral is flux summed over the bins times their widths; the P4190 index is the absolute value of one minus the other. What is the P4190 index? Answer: 21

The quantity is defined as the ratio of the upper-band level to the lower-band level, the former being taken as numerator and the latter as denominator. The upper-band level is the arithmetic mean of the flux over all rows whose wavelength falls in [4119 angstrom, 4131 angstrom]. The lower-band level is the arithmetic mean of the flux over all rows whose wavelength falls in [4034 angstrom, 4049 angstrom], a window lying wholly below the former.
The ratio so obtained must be 0.95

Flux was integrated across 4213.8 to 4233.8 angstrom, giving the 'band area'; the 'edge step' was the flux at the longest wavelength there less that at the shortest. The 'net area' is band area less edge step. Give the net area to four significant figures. 3380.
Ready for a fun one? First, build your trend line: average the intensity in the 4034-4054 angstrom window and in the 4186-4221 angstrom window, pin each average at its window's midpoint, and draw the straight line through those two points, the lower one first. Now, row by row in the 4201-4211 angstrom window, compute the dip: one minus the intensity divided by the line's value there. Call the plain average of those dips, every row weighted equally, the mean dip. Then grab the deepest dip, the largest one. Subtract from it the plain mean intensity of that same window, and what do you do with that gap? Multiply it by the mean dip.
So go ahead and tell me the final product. 2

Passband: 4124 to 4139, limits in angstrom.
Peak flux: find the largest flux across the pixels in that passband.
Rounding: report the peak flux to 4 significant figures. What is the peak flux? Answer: 176.9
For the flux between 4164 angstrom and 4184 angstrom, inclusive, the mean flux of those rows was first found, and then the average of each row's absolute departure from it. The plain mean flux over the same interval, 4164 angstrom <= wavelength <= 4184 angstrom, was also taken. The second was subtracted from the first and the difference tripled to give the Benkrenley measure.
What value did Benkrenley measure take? -499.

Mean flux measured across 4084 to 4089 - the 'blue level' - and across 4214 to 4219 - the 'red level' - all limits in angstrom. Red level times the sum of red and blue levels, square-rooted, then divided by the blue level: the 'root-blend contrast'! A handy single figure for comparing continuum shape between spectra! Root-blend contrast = 1.459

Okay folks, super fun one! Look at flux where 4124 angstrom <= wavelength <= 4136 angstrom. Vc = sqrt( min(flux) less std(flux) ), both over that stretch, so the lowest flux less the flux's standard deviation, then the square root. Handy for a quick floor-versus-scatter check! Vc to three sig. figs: 12.7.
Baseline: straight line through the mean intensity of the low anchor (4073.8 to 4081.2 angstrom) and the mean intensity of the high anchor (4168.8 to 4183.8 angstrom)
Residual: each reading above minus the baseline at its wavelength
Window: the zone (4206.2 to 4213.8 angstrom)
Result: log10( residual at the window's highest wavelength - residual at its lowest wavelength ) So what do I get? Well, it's 0.3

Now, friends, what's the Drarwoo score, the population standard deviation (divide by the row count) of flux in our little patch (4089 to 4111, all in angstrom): 23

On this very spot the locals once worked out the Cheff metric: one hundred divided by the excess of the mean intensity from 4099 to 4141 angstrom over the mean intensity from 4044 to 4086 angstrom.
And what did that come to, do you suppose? -7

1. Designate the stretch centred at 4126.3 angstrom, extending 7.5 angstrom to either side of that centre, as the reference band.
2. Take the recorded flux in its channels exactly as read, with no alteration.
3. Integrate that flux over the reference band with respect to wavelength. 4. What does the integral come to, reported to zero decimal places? 2542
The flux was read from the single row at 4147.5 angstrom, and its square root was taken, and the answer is 13.3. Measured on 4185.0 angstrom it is 13.2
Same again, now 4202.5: 12.9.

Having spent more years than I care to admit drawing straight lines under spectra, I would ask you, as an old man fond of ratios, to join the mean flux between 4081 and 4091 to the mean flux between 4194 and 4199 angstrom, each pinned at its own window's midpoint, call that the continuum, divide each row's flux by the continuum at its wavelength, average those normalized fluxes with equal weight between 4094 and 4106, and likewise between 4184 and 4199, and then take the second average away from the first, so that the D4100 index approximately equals -0.27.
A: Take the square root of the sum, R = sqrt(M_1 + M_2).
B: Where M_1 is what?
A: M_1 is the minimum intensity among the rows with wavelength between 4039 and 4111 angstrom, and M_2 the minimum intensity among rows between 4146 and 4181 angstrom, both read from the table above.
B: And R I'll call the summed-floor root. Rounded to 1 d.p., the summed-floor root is 15.8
